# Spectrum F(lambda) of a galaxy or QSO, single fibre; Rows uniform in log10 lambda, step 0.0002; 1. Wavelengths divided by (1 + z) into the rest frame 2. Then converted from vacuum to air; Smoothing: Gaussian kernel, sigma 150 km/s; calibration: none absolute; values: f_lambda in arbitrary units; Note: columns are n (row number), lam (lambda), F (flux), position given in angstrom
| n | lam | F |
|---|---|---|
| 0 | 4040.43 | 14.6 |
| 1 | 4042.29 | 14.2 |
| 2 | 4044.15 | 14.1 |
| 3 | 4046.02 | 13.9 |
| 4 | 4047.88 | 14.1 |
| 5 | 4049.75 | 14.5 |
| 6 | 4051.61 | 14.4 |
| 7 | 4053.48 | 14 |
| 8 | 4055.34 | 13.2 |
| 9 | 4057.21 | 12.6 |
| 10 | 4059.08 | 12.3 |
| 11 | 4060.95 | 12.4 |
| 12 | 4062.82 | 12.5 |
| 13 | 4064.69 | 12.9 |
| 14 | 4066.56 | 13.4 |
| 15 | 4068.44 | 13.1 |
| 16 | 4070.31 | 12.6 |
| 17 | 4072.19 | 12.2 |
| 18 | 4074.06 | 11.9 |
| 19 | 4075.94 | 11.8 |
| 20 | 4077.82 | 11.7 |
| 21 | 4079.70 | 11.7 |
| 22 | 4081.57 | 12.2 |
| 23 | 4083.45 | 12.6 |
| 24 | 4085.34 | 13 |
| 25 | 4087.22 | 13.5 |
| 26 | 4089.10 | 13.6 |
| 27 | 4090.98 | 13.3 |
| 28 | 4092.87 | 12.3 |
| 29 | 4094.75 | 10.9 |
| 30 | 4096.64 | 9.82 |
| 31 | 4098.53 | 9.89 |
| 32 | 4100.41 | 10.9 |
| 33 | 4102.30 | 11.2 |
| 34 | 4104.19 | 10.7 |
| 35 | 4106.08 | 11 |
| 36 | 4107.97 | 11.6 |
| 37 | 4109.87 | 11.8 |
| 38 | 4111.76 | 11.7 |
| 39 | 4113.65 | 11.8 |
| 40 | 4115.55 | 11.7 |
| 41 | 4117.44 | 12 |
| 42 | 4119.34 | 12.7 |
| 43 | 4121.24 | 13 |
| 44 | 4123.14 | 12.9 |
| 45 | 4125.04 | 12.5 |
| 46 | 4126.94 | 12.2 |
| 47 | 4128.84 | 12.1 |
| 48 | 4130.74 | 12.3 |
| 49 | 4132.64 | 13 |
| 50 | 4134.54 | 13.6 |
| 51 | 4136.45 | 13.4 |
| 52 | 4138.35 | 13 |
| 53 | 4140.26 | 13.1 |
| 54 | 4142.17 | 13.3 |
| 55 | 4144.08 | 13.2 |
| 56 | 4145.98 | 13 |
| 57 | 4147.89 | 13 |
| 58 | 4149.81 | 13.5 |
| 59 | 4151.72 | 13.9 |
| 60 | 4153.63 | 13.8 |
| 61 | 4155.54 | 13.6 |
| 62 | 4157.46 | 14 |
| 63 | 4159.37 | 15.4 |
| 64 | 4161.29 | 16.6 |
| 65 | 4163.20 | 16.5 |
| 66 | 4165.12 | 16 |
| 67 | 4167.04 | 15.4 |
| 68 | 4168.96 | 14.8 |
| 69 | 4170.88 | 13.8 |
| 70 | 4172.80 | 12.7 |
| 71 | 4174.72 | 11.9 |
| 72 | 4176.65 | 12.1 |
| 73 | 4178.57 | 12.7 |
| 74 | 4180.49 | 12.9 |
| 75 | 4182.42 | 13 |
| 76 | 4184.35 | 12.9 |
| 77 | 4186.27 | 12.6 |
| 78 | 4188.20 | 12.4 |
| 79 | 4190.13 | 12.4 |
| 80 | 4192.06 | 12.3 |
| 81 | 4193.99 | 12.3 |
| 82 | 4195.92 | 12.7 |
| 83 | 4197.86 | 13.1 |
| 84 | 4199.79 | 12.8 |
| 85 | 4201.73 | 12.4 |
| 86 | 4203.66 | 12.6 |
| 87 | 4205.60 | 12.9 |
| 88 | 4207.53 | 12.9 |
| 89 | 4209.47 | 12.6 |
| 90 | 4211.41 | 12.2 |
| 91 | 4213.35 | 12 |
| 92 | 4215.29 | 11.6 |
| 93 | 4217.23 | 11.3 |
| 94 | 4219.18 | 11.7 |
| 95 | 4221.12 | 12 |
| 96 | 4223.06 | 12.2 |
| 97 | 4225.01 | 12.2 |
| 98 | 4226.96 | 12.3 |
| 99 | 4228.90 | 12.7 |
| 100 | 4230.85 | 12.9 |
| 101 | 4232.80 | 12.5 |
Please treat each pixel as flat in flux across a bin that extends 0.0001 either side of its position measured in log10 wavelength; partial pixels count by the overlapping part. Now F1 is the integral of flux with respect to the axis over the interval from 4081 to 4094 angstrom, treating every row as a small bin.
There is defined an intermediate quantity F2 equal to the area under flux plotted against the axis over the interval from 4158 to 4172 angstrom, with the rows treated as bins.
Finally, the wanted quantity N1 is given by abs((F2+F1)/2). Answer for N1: 192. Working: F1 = 168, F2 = 216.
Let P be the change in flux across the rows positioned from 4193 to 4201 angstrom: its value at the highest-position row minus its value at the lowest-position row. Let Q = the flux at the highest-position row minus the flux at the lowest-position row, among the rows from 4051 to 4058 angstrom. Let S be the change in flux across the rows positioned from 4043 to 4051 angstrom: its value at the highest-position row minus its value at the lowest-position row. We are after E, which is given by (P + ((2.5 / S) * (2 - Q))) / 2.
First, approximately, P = 0.5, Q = -1.8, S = 0.4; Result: 12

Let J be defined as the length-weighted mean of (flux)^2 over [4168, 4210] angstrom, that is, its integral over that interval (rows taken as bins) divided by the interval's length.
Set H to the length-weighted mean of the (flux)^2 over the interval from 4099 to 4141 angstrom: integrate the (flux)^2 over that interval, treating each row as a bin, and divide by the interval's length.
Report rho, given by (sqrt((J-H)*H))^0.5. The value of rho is 6.8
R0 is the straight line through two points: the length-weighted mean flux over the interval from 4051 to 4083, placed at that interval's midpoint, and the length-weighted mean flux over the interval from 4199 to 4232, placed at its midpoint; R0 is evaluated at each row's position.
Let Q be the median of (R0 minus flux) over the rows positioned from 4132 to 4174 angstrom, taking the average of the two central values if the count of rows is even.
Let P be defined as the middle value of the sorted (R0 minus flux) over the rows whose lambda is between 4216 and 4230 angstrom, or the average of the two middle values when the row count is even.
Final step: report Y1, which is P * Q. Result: -0.11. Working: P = 0.1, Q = -1.14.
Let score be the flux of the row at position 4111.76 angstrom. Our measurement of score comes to 11.7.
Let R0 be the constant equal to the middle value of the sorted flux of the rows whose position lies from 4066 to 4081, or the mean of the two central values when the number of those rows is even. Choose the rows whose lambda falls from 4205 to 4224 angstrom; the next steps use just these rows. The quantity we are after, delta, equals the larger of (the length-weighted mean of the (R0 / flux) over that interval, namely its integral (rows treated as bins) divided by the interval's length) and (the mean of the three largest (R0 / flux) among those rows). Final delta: 1.05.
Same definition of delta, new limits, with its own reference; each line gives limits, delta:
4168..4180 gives 0.99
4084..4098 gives 1.10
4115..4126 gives 1.00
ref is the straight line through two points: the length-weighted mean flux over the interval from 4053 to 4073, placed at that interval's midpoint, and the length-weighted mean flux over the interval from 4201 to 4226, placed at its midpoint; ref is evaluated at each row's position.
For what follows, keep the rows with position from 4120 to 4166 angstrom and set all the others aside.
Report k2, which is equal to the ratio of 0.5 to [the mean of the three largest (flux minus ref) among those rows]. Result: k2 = 0.13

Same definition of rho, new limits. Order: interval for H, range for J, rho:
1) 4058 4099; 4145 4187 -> 8.9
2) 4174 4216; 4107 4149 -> 4.2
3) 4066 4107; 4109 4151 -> 7.0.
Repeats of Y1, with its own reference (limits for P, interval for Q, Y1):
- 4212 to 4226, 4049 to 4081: 0.01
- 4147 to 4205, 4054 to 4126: -0.20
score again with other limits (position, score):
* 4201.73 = 12.4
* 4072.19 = 12.2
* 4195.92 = 12.7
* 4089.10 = 13.6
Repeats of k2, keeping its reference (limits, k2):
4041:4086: 0.34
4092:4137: 0.62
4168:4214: 0.32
